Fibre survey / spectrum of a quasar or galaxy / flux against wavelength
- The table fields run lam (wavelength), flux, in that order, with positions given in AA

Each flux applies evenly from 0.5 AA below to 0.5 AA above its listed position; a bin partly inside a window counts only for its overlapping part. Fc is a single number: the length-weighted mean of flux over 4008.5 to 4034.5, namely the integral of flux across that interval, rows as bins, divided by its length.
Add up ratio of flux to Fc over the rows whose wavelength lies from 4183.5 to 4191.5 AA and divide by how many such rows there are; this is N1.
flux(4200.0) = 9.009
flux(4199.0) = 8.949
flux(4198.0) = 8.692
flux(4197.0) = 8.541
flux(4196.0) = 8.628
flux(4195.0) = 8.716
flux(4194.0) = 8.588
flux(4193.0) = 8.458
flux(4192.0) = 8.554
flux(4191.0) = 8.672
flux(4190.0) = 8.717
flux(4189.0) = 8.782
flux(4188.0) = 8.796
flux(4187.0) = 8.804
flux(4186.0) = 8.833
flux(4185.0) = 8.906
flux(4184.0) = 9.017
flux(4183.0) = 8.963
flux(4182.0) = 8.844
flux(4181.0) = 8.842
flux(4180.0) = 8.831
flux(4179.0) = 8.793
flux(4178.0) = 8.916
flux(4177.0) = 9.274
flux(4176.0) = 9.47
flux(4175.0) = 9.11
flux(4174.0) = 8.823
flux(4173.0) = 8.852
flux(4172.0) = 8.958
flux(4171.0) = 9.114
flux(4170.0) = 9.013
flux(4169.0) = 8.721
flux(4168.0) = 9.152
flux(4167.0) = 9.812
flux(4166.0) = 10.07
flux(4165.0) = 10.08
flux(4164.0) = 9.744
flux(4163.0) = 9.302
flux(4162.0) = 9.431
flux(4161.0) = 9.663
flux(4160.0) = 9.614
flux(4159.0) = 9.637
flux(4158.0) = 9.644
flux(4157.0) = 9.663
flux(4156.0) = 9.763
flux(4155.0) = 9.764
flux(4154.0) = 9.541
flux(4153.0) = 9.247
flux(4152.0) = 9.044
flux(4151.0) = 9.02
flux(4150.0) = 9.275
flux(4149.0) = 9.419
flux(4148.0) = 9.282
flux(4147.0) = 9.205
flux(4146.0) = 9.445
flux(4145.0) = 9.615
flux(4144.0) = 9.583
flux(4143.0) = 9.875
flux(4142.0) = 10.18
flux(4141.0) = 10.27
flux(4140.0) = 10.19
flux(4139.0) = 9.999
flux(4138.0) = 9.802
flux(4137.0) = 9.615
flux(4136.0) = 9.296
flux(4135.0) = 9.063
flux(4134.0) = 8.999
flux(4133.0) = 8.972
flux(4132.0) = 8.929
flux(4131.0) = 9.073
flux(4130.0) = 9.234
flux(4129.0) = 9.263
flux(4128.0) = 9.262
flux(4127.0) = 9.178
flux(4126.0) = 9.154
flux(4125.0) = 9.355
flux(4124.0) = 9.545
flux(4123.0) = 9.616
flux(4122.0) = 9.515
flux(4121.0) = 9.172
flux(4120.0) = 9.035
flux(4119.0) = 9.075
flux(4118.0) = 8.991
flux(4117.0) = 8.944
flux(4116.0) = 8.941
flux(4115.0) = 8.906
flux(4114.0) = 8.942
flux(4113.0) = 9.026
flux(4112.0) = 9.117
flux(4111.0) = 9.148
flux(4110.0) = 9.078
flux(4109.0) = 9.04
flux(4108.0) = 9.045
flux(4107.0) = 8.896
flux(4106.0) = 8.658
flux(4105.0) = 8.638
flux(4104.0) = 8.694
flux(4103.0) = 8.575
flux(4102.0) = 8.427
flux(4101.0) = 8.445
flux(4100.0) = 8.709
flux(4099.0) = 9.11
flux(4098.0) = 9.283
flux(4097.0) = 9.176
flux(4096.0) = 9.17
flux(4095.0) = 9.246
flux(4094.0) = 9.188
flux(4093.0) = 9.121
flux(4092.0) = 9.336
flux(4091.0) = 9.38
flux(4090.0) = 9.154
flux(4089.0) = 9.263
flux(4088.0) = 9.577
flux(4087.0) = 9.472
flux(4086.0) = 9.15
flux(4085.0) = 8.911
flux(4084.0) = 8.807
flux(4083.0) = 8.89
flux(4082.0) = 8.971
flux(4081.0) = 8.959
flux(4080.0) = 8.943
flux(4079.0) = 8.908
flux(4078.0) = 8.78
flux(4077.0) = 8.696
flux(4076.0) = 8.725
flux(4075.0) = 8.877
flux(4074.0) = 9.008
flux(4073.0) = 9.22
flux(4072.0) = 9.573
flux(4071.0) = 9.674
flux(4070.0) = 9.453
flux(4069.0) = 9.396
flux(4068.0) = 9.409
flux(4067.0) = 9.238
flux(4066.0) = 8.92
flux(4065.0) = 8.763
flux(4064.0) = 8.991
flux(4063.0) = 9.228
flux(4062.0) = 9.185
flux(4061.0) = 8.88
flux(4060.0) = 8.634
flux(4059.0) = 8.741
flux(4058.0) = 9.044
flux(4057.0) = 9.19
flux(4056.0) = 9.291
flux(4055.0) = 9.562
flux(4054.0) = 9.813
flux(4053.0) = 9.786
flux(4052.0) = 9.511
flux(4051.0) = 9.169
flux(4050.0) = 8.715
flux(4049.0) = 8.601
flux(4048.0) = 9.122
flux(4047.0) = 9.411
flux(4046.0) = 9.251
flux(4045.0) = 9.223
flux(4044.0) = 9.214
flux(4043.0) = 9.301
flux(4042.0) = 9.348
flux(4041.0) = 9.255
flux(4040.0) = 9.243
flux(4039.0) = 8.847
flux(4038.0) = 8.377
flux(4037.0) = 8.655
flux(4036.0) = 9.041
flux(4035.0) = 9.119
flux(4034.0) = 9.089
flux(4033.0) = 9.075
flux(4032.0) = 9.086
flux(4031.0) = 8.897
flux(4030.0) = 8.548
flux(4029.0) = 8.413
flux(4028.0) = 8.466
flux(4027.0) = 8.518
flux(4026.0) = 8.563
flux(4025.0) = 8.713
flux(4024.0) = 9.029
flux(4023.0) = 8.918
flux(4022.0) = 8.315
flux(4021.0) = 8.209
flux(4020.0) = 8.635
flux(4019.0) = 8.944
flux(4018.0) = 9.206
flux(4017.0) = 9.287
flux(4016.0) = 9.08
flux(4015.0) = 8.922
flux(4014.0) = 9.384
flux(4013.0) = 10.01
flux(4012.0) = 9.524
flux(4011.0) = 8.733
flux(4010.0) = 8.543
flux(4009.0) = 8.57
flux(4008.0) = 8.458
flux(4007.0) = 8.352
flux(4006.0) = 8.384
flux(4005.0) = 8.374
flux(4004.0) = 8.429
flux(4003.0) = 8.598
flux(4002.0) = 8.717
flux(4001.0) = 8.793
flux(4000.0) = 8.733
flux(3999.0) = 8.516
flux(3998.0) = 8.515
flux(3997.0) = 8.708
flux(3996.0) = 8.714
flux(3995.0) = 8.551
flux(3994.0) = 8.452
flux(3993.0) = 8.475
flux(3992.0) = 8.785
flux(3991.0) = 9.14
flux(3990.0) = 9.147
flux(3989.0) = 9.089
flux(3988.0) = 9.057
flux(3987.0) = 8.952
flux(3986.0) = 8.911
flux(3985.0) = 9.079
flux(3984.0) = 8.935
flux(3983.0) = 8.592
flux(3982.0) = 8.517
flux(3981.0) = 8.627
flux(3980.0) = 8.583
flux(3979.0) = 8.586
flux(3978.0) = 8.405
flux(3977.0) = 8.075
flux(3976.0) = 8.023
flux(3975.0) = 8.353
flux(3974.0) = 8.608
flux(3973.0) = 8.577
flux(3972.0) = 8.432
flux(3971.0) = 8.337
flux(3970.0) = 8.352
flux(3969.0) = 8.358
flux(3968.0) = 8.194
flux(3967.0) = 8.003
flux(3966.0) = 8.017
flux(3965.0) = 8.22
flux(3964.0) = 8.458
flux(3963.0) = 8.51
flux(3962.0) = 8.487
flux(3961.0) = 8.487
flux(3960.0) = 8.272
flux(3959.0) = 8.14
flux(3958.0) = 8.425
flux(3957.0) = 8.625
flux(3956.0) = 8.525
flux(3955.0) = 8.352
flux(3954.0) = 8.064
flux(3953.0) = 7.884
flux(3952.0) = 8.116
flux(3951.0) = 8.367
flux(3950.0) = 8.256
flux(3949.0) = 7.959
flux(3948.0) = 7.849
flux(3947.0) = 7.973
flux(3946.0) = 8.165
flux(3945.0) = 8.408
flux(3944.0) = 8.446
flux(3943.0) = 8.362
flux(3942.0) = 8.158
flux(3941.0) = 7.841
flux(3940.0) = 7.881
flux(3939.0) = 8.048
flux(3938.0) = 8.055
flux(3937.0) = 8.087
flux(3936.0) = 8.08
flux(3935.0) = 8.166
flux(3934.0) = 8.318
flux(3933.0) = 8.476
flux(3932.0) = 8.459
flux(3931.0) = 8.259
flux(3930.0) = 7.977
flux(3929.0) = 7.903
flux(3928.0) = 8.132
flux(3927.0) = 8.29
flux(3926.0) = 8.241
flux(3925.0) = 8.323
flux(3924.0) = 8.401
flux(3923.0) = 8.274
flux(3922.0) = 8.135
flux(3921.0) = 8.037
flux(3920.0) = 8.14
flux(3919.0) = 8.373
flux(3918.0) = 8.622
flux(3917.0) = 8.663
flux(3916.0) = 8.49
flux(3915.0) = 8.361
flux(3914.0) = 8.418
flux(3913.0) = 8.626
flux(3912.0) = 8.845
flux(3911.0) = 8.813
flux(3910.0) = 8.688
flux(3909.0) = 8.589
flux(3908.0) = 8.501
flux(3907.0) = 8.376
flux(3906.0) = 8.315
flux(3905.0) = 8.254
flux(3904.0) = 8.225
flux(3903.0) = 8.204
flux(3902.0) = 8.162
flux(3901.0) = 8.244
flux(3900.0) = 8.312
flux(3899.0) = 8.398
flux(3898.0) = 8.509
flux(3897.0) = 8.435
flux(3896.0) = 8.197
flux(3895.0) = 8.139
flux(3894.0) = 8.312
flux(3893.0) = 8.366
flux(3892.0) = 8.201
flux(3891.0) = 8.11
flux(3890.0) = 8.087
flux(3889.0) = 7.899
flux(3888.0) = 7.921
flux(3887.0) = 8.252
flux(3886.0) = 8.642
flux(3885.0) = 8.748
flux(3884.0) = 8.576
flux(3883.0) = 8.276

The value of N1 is 0.994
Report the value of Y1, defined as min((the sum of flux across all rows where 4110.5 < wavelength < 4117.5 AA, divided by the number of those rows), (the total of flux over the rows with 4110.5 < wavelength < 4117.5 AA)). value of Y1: 9.0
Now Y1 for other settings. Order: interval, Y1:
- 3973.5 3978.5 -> 8.3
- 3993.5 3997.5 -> 8.6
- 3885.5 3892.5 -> 8.2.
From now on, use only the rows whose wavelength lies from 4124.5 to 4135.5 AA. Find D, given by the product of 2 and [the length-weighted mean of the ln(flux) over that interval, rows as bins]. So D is 4.42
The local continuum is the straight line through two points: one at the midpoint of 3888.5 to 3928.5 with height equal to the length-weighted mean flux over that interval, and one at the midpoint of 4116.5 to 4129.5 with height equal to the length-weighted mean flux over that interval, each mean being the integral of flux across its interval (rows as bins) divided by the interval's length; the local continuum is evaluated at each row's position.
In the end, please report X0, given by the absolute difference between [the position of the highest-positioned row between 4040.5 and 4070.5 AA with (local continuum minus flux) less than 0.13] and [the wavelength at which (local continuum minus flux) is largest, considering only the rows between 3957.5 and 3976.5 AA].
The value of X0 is 94 AA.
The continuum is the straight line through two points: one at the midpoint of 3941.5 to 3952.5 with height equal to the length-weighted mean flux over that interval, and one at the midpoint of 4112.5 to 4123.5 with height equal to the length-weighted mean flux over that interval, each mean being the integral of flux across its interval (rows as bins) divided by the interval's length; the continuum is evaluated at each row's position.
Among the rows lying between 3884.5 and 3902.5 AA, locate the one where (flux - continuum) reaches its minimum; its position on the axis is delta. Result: 3889.0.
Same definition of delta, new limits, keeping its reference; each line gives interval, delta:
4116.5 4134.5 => 4132.0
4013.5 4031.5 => 4021.0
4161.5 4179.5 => 4169.0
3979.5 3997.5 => 3994.0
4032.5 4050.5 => 4038.0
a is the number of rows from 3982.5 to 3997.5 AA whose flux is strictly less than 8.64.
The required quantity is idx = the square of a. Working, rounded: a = 4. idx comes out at 16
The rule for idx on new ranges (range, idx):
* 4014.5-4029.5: 49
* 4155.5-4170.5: 0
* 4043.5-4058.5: 1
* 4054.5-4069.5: 1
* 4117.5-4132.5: 0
